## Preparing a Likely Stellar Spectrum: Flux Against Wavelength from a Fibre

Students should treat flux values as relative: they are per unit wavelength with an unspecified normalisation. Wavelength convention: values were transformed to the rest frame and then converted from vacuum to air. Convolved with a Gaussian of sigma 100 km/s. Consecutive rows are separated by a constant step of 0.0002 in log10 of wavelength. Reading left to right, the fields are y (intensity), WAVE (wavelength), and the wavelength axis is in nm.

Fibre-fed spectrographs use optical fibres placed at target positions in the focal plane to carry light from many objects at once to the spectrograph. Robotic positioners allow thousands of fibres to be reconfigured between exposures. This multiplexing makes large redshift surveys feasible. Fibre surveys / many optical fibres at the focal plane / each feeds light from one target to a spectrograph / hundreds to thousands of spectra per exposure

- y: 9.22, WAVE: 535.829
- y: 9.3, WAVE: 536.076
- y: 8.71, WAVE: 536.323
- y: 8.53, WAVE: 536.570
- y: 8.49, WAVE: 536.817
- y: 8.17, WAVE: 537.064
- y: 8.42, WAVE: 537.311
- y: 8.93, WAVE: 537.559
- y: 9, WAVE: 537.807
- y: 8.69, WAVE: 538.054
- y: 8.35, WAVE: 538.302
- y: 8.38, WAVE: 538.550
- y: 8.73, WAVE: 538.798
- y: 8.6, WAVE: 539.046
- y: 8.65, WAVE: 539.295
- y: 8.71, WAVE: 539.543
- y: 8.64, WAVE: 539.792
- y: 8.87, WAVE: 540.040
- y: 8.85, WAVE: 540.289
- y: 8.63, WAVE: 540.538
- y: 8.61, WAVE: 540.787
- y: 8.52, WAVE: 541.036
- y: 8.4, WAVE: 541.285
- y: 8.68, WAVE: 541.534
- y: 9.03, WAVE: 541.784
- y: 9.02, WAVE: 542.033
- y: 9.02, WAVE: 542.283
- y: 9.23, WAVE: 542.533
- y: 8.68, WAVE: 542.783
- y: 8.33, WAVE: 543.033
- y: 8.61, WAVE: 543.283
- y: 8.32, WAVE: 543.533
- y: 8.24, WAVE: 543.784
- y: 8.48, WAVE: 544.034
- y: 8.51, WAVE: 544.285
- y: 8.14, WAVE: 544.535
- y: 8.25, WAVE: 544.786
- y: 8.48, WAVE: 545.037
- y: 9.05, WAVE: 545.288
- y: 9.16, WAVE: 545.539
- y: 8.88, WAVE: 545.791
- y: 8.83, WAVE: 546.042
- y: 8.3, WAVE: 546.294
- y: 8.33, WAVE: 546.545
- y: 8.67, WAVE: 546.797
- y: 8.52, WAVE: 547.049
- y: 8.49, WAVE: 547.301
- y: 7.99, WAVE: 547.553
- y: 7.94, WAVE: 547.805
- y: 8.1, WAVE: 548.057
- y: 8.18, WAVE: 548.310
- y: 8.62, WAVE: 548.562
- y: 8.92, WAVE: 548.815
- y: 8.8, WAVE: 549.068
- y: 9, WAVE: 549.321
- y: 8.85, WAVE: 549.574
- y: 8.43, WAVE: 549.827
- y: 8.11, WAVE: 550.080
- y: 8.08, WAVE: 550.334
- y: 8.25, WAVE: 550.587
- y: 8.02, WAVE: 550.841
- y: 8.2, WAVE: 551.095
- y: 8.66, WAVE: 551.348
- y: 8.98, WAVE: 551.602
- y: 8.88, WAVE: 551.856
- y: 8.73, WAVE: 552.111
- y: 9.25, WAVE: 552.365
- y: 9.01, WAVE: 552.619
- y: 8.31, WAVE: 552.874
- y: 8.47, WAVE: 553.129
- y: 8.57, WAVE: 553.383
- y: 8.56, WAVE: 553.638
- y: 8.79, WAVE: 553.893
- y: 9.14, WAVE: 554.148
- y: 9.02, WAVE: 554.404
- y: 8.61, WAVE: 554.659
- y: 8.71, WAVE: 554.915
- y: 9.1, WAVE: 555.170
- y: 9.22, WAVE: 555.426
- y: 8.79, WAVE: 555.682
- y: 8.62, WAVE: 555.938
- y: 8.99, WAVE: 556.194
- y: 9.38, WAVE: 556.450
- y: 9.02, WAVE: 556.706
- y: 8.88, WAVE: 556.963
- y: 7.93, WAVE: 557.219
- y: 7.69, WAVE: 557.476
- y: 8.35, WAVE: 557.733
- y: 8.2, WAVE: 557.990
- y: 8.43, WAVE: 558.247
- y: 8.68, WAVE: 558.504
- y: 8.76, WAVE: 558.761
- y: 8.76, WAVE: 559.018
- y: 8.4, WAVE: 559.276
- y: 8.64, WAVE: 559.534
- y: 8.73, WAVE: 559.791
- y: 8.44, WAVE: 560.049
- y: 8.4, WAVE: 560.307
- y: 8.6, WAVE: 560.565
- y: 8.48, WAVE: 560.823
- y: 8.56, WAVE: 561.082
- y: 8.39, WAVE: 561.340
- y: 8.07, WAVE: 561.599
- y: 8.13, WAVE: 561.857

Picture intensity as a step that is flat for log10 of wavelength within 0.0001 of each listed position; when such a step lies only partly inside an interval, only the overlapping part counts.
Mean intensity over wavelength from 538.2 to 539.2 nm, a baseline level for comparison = 8.52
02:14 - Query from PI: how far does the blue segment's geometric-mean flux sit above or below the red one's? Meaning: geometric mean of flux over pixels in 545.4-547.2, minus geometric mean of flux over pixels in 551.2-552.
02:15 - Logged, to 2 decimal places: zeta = -0.17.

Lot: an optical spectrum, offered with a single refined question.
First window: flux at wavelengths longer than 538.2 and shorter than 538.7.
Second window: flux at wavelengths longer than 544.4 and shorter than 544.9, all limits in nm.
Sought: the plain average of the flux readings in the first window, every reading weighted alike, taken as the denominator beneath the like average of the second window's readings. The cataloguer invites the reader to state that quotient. 0.98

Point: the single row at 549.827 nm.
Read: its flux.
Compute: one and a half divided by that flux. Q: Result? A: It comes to 0.178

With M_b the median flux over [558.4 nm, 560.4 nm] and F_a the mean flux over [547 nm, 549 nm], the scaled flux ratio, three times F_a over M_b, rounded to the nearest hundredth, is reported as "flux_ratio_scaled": 2.89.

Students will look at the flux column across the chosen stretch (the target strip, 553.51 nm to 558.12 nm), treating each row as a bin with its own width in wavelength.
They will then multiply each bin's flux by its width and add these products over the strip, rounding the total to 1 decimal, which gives 40.2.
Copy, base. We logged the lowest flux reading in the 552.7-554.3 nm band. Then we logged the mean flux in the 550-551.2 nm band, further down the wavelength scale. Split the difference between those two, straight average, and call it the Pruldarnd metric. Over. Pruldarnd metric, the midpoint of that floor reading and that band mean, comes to 8.22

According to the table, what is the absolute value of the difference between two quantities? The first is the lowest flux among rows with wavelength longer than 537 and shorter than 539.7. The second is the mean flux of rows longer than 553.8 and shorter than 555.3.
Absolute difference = 0.73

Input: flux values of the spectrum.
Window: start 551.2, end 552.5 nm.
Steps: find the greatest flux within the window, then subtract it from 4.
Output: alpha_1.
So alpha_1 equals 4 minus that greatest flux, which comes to -5.25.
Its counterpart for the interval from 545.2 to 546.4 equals -5.16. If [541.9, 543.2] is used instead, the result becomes -5.23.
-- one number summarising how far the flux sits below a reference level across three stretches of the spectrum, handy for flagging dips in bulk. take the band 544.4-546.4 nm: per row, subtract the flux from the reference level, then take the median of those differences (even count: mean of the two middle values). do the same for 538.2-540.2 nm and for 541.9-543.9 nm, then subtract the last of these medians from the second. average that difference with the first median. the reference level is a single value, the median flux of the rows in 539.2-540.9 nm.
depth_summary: 0.00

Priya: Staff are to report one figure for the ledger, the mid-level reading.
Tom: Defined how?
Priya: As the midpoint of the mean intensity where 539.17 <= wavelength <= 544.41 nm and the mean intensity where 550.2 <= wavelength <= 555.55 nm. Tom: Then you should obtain 8.68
